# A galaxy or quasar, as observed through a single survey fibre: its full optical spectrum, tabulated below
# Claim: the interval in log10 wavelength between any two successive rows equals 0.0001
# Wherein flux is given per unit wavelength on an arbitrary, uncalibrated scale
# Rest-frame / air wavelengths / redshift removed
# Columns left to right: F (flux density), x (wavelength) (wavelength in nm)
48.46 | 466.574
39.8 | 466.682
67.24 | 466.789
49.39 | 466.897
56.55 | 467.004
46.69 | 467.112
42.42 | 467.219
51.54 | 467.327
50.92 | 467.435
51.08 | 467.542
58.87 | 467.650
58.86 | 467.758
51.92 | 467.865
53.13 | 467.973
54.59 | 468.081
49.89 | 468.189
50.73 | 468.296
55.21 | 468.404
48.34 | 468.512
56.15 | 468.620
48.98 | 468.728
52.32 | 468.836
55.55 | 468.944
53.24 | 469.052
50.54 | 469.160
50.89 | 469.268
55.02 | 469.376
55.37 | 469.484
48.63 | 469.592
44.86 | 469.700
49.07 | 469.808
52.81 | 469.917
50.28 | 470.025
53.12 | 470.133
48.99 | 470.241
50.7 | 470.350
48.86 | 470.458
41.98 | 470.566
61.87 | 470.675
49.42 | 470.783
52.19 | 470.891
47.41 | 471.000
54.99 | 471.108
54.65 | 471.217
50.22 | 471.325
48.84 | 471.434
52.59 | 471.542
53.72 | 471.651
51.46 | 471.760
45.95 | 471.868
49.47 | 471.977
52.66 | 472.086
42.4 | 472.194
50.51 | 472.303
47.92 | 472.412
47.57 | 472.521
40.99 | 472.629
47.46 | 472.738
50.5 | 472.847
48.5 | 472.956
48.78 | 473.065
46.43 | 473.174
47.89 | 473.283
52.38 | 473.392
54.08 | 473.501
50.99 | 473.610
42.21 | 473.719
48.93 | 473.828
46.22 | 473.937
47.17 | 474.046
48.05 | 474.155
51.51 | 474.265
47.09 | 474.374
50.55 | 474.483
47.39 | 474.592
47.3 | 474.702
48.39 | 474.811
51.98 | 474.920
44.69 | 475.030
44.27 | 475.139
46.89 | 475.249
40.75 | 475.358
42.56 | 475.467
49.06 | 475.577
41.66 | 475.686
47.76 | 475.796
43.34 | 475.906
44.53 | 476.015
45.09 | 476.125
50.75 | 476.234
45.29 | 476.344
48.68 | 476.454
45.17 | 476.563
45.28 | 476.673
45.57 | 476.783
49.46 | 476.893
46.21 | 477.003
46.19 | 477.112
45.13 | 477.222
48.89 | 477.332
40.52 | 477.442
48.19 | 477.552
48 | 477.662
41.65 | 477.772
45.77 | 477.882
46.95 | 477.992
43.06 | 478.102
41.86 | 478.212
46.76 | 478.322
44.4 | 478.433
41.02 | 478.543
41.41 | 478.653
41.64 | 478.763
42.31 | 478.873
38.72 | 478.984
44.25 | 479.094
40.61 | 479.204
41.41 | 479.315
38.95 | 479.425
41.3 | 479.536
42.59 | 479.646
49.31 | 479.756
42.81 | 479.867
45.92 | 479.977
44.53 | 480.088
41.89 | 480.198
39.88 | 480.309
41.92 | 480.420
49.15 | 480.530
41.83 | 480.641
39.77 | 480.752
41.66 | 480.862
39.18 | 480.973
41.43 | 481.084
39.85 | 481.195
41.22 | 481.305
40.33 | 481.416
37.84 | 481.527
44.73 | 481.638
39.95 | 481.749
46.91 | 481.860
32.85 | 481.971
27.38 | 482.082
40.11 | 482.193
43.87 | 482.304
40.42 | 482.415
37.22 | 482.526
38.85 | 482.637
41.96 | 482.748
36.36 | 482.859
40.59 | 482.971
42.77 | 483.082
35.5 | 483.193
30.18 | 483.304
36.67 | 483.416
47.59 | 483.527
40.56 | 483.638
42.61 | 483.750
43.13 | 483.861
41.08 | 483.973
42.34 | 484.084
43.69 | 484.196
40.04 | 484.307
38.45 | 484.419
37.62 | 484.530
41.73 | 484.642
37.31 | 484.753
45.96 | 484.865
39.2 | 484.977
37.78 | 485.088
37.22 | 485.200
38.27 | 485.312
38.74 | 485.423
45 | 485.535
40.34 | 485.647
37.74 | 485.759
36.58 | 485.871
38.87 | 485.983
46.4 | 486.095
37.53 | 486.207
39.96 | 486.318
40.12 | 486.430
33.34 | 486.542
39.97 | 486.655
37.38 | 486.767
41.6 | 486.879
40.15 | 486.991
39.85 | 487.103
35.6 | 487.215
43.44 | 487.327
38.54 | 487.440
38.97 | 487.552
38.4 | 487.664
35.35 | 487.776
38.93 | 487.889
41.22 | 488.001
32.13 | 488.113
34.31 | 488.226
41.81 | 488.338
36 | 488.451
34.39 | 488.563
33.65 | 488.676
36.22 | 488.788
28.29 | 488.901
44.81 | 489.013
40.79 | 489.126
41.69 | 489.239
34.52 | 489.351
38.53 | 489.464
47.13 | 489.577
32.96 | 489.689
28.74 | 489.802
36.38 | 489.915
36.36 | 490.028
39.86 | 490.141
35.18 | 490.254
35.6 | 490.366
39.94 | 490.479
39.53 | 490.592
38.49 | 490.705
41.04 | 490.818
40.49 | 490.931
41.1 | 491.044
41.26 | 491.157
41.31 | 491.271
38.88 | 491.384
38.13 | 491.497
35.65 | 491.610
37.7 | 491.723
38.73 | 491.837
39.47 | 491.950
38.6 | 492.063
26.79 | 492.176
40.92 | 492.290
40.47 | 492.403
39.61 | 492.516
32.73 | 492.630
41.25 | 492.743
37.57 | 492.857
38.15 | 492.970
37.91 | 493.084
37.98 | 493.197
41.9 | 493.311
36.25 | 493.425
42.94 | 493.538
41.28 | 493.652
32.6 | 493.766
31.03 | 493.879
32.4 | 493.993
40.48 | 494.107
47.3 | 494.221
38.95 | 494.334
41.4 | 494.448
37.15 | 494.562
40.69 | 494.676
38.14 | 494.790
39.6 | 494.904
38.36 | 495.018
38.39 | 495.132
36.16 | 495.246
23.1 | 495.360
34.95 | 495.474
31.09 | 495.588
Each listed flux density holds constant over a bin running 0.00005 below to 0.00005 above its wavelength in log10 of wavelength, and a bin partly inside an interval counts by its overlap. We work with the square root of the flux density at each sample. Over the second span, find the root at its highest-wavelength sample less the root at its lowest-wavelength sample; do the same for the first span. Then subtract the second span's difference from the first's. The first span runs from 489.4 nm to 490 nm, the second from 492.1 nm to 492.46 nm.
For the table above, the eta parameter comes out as -1.4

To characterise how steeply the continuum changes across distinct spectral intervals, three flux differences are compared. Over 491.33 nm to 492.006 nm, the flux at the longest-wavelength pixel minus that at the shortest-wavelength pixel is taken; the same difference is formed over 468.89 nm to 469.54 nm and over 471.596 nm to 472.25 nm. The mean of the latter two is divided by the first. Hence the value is -9.7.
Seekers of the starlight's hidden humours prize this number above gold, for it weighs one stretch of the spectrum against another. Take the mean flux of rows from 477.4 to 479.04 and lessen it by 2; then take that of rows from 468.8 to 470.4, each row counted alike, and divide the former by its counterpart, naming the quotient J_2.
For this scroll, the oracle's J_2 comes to 0.807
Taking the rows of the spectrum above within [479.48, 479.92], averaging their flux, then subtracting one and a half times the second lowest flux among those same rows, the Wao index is -19.9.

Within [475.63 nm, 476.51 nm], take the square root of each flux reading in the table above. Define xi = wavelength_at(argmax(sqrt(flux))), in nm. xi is 476.234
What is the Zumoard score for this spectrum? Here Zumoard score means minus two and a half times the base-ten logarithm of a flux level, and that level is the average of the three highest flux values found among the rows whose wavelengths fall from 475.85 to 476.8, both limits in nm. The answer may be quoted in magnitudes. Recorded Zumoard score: -4.21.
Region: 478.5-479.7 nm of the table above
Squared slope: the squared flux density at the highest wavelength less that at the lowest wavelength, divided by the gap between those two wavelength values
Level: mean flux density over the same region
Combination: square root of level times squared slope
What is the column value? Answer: 70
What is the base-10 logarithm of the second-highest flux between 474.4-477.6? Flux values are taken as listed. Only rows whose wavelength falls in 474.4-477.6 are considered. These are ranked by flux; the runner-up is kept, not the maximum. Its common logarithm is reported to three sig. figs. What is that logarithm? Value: 1.71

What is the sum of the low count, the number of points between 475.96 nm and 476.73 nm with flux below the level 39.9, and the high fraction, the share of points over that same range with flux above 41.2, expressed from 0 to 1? 1.0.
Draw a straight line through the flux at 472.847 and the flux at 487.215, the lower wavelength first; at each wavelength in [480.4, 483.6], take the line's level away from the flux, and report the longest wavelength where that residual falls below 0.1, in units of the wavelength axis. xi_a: 483.416 nm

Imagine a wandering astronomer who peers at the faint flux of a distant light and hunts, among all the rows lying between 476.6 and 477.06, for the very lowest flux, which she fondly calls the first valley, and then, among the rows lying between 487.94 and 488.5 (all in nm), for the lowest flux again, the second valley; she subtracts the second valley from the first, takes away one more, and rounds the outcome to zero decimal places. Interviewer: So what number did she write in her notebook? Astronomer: 12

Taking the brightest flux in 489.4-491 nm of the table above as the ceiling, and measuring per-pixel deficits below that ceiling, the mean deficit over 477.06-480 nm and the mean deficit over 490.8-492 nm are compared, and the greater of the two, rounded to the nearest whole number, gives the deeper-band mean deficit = 8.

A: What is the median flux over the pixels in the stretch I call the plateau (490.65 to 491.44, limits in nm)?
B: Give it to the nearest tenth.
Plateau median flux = 41.0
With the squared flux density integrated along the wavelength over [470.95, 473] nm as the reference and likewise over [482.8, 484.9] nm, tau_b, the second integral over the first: 0.68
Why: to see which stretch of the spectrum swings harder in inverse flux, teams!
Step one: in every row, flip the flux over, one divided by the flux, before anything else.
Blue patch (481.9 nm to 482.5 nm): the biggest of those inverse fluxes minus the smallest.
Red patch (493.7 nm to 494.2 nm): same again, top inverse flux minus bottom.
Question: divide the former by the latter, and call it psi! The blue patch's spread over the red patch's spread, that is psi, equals 1.8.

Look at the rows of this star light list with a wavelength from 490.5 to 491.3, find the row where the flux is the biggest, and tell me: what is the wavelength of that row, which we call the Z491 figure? 491.271 nm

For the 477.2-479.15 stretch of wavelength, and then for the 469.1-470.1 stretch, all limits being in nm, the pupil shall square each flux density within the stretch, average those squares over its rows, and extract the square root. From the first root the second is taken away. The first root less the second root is -6.9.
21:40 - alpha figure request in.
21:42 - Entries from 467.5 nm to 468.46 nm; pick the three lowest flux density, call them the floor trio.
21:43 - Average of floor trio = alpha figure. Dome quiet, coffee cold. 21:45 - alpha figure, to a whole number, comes 51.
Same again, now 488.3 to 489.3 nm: 32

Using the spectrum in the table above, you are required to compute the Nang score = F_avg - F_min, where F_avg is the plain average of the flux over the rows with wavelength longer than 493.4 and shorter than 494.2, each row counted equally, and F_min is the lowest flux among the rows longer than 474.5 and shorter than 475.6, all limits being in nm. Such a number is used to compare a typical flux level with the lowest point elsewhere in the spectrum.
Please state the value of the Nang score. -4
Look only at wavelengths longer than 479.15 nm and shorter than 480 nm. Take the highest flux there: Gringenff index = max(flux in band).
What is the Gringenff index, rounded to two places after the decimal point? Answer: 49.31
